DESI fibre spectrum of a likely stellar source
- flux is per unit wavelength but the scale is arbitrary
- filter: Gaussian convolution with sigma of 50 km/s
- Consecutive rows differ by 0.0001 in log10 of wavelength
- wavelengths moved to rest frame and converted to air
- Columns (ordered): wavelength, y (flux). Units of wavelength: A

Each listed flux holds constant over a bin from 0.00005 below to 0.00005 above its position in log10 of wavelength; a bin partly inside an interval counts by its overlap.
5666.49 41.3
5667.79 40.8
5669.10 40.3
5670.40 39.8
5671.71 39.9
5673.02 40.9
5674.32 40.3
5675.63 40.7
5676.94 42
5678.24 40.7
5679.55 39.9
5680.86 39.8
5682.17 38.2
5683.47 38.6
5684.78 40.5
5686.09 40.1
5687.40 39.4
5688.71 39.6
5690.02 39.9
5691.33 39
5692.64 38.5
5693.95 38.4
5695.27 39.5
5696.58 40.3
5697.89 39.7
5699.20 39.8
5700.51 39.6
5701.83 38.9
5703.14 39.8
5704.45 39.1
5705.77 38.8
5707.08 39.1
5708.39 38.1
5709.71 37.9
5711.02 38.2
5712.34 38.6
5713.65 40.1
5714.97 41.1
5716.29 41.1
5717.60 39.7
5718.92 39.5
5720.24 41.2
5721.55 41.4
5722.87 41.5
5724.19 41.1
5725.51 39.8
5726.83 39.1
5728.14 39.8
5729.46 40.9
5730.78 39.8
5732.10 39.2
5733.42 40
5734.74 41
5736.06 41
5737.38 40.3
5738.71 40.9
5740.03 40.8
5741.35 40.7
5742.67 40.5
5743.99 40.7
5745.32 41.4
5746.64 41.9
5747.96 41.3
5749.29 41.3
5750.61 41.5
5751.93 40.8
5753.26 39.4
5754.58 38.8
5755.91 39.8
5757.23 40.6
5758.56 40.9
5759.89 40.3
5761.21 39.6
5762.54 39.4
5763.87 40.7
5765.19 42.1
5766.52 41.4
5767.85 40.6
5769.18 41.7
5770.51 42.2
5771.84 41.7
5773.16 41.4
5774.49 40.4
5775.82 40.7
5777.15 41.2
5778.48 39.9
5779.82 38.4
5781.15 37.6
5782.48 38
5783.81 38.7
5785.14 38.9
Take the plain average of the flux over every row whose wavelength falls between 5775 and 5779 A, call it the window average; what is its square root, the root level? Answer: 6.37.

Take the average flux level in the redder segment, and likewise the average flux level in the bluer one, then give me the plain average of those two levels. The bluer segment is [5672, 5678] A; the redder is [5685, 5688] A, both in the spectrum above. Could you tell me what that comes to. 40.4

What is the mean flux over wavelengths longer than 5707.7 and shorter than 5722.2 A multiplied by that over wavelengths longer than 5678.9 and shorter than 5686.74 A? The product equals 1570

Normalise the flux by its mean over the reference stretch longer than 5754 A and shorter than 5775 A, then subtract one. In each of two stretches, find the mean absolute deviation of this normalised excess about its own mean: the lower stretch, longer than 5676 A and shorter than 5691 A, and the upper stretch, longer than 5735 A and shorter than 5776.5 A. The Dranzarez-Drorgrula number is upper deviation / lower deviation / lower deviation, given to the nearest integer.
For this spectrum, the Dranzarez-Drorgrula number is 52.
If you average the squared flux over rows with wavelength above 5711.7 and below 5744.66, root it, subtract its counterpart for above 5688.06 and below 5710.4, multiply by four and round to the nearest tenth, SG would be 4.9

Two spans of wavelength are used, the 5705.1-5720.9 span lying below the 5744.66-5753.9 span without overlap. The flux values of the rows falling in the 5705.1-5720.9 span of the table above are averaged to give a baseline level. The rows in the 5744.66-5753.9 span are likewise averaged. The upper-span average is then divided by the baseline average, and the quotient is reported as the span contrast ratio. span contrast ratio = 1.04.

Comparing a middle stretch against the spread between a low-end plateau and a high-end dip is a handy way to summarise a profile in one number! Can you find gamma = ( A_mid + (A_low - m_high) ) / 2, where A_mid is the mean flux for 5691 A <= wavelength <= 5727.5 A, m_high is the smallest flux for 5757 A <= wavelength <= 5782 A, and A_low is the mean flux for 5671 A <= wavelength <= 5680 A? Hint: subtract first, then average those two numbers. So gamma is 21.32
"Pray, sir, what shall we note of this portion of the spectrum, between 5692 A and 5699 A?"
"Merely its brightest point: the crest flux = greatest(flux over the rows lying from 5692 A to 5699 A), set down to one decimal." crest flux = 40.3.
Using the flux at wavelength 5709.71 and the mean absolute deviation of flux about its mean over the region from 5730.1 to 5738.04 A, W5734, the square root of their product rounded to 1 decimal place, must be 4.6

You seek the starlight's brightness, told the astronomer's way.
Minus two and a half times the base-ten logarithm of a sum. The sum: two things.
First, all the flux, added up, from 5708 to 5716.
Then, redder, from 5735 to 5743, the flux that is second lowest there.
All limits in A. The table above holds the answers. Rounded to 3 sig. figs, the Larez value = -6.10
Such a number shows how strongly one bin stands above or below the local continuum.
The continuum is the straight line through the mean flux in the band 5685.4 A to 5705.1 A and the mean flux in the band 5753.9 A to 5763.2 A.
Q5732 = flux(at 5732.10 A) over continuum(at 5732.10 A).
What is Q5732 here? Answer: 0.987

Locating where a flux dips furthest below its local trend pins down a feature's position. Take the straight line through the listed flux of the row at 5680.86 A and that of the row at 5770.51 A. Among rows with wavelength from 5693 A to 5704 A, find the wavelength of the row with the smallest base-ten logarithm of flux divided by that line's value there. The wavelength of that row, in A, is 5693.95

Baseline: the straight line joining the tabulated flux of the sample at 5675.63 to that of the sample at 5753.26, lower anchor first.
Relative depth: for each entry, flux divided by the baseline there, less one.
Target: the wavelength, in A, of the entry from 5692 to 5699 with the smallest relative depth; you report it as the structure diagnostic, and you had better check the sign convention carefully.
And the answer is 5693.95 A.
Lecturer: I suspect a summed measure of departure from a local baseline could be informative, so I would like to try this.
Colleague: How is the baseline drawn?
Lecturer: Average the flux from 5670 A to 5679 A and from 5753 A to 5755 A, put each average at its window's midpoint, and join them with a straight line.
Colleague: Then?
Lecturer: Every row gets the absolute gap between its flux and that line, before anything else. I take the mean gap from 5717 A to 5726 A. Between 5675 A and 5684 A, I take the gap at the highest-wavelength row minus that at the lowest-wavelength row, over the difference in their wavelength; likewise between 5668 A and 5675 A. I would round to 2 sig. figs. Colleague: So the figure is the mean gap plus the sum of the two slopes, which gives 1.2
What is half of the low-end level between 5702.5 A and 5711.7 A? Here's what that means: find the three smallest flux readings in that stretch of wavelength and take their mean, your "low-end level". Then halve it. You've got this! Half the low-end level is 19.0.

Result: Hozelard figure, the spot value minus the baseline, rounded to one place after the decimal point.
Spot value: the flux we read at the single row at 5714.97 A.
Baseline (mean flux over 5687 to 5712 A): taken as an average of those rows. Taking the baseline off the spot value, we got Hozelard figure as 2.0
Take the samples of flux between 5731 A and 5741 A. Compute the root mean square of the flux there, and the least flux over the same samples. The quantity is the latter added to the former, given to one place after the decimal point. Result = 79.7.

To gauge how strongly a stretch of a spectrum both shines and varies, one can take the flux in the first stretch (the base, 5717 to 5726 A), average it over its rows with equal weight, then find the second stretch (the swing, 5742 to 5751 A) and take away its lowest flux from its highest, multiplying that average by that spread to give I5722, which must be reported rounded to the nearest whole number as 57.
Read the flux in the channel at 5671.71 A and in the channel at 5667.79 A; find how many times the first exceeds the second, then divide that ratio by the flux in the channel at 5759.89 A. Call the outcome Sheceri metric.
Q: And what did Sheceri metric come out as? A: 0.0243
